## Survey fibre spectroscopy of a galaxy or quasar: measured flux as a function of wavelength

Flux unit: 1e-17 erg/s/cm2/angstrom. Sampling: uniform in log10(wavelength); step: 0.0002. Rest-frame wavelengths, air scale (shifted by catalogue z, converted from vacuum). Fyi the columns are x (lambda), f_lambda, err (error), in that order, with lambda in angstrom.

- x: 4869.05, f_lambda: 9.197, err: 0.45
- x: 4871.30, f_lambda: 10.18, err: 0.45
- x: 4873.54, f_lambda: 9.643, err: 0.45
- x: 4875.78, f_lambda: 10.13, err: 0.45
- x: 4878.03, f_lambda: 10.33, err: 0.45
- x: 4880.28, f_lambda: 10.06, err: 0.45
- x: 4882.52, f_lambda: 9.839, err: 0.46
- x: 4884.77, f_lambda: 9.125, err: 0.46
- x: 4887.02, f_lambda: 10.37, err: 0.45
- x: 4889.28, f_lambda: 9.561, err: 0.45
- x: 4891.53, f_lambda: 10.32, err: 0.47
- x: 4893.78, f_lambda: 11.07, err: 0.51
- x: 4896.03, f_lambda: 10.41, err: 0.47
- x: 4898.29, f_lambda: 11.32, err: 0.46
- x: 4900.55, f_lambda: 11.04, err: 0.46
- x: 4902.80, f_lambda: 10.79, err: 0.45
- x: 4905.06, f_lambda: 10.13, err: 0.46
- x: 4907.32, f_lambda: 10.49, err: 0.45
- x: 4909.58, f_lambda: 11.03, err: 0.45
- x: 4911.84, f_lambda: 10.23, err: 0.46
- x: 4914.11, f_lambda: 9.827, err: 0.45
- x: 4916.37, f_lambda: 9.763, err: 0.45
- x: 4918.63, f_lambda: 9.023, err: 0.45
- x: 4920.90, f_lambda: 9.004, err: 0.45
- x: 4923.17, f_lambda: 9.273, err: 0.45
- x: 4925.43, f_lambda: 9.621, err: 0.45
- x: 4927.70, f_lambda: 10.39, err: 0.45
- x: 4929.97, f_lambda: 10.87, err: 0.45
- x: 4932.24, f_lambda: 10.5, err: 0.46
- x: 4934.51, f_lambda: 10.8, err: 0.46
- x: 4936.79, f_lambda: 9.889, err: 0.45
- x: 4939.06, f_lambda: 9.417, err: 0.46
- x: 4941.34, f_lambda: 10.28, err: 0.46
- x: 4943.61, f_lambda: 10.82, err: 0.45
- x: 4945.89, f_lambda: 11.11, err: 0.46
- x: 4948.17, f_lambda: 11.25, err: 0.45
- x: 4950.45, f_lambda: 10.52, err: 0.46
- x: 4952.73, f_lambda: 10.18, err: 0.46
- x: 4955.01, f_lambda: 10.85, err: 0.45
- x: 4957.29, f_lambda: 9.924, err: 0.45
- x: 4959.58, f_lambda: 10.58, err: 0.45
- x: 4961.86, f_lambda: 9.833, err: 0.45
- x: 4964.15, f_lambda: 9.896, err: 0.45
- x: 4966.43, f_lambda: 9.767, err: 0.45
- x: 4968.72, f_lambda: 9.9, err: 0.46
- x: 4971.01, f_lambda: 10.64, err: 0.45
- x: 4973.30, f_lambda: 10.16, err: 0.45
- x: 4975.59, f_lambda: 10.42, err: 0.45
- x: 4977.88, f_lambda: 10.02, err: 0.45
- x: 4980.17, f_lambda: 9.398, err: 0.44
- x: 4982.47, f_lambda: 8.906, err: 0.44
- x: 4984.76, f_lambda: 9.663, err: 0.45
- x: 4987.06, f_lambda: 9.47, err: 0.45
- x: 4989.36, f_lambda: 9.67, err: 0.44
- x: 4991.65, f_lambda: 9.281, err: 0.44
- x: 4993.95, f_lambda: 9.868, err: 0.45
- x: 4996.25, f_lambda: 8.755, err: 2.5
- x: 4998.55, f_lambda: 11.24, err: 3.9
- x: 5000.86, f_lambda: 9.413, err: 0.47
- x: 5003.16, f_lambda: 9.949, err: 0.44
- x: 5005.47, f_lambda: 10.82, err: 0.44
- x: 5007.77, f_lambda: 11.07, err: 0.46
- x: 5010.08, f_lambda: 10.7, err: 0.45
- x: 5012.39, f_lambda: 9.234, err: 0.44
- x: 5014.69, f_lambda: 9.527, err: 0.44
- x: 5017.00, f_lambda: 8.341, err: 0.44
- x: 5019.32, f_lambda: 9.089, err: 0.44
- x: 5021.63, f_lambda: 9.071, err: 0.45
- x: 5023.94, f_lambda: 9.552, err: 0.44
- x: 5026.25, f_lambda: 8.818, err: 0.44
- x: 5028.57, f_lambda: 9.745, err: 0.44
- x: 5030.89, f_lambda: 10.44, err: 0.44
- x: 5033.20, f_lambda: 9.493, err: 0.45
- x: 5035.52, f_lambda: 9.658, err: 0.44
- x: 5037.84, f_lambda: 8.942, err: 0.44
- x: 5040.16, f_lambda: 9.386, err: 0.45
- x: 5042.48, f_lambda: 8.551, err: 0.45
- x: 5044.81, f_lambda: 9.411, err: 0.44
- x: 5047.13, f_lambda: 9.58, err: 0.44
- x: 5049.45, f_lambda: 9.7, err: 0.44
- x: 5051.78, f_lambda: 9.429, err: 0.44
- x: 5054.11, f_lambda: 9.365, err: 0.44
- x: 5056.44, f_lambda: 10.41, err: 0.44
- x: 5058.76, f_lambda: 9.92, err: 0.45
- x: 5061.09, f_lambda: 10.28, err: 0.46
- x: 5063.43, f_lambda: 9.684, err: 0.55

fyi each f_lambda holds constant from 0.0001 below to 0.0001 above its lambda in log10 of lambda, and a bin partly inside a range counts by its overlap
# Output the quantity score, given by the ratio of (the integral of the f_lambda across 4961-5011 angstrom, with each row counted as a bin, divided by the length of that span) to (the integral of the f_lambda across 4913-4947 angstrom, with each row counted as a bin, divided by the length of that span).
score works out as 0.99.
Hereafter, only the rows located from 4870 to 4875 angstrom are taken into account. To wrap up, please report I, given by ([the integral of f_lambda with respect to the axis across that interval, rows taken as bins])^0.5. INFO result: 7.04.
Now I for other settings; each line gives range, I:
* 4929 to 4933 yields 6.54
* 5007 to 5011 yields 6.59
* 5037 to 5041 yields 6.05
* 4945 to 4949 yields 6.69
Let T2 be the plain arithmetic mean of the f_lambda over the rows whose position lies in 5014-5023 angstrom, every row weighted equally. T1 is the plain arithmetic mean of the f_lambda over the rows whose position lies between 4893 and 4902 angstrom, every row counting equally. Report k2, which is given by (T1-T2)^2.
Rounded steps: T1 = 11.0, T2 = 9.0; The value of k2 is 3.8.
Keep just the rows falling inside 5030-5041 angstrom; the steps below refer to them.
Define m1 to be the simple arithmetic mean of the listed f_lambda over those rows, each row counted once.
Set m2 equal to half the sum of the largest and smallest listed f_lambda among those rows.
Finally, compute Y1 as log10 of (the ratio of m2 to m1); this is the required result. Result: 0.0048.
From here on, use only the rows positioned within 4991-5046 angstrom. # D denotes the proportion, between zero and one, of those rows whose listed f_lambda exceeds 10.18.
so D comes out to 0.21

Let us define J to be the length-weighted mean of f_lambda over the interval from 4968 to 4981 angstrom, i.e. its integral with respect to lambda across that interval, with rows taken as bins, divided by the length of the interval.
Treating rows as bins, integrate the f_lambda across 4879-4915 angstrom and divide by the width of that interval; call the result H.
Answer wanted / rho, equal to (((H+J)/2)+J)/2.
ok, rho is 10.18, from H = 10.4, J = 10.1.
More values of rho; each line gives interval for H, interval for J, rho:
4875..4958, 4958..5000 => 9.96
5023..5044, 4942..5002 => 9.89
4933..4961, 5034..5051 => 9.61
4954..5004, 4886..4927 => 10.11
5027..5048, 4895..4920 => 10.13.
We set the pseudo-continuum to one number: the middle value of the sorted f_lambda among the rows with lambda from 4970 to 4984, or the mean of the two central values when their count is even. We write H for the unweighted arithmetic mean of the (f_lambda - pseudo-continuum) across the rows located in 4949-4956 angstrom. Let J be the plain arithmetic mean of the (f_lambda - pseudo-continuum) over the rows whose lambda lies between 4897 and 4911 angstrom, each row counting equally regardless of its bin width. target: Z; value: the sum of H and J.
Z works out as 1.14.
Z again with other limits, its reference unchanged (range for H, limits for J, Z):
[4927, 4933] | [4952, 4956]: 0.92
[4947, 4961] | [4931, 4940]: 0.52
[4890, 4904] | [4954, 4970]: 0.75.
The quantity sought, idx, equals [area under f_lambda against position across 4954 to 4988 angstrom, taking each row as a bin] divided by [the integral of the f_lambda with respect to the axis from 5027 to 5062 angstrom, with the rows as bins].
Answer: 1.01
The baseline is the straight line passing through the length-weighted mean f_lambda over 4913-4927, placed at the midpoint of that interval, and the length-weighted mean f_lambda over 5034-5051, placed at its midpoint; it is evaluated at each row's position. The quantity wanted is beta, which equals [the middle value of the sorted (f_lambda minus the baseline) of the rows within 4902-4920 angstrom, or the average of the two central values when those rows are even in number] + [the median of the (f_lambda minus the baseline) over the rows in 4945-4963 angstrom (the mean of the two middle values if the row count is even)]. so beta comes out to 1.85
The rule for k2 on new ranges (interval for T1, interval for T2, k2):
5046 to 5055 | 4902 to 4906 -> 0.9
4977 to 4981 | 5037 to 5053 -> 0.2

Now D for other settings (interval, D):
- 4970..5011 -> 0.33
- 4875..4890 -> 0.29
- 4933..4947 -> 0.67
